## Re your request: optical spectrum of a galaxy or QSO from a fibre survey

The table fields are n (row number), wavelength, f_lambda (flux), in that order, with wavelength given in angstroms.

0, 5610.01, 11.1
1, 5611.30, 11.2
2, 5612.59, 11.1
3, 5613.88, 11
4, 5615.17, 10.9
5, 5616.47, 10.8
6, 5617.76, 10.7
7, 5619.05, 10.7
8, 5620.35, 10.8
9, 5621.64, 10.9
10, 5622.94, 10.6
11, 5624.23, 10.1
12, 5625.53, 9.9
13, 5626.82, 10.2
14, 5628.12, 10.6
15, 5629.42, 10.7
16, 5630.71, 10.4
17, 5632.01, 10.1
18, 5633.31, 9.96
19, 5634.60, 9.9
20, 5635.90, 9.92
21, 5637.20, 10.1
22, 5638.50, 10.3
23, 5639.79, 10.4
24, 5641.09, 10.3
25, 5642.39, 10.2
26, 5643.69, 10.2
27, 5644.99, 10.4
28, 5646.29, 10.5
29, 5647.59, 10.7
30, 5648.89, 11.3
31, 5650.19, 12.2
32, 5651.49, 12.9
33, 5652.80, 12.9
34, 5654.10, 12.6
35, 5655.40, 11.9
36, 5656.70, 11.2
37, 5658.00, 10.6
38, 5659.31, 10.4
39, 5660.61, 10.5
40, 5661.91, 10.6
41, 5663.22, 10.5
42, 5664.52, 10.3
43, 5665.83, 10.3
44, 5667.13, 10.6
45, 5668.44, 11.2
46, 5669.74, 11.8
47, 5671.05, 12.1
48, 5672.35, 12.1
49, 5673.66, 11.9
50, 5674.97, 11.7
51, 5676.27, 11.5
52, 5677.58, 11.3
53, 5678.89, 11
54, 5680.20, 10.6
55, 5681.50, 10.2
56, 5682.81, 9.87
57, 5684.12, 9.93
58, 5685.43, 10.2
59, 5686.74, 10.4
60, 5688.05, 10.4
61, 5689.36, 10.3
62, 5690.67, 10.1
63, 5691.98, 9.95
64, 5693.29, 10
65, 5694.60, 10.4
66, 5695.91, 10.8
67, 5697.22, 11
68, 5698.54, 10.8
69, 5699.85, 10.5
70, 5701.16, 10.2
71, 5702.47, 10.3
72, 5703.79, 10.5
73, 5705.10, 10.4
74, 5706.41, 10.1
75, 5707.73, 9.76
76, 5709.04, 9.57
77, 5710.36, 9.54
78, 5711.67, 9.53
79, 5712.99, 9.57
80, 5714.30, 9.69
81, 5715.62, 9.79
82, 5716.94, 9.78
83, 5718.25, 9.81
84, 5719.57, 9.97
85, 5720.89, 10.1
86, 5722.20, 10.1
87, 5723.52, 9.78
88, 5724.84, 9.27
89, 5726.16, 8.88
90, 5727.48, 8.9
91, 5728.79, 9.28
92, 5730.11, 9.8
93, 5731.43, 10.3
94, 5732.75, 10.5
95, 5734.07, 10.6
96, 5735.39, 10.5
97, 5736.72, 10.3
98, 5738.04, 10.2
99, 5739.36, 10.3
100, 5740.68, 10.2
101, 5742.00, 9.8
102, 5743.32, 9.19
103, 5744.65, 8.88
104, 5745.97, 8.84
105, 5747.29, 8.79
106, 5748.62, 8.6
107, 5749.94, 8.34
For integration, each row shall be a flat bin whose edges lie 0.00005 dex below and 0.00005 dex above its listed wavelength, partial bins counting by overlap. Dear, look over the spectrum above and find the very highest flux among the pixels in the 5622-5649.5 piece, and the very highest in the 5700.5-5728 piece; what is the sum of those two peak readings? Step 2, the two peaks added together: 21.8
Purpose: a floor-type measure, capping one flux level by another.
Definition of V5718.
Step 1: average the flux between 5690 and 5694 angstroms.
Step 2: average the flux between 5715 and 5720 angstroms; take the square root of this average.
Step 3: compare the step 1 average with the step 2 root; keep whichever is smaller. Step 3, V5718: 3.14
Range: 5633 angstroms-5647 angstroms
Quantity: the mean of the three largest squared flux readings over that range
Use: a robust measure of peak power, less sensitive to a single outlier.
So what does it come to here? 109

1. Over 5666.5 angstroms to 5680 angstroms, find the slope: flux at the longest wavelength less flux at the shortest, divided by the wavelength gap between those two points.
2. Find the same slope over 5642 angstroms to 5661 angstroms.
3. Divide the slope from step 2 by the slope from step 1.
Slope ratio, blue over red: 0.5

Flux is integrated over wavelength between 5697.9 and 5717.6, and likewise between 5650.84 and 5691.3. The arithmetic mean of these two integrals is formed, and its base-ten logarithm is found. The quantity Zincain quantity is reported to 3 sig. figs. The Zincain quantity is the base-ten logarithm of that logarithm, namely 0.399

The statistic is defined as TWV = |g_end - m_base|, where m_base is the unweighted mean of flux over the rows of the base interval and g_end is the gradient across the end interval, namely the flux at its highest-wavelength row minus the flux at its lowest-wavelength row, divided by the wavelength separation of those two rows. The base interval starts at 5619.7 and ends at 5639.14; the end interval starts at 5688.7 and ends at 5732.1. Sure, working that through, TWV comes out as 10.3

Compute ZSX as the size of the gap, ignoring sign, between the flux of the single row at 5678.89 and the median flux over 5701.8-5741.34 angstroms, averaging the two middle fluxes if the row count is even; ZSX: 1.1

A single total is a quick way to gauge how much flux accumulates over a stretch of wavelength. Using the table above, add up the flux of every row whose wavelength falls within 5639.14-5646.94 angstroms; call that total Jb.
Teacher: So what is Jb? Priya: 62.0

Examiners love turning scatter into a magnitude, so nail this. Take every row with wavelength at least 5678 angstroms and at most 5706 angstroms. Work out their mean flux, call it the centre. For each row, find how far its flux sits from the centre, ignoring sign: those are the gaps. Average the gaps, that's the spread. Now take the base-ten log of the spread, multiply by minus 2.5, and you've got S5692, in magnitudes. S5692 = 1.5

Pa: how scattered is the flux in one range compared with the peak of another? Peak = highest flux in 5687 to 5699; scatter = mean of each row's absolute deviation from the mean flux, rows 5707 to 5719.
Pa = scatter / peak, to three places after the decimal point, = 0.010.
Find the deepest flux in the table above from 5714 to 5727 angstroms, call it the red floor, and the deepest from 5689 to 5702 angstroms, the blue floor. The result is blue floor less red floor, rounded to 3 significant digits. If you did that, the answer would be 1.07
